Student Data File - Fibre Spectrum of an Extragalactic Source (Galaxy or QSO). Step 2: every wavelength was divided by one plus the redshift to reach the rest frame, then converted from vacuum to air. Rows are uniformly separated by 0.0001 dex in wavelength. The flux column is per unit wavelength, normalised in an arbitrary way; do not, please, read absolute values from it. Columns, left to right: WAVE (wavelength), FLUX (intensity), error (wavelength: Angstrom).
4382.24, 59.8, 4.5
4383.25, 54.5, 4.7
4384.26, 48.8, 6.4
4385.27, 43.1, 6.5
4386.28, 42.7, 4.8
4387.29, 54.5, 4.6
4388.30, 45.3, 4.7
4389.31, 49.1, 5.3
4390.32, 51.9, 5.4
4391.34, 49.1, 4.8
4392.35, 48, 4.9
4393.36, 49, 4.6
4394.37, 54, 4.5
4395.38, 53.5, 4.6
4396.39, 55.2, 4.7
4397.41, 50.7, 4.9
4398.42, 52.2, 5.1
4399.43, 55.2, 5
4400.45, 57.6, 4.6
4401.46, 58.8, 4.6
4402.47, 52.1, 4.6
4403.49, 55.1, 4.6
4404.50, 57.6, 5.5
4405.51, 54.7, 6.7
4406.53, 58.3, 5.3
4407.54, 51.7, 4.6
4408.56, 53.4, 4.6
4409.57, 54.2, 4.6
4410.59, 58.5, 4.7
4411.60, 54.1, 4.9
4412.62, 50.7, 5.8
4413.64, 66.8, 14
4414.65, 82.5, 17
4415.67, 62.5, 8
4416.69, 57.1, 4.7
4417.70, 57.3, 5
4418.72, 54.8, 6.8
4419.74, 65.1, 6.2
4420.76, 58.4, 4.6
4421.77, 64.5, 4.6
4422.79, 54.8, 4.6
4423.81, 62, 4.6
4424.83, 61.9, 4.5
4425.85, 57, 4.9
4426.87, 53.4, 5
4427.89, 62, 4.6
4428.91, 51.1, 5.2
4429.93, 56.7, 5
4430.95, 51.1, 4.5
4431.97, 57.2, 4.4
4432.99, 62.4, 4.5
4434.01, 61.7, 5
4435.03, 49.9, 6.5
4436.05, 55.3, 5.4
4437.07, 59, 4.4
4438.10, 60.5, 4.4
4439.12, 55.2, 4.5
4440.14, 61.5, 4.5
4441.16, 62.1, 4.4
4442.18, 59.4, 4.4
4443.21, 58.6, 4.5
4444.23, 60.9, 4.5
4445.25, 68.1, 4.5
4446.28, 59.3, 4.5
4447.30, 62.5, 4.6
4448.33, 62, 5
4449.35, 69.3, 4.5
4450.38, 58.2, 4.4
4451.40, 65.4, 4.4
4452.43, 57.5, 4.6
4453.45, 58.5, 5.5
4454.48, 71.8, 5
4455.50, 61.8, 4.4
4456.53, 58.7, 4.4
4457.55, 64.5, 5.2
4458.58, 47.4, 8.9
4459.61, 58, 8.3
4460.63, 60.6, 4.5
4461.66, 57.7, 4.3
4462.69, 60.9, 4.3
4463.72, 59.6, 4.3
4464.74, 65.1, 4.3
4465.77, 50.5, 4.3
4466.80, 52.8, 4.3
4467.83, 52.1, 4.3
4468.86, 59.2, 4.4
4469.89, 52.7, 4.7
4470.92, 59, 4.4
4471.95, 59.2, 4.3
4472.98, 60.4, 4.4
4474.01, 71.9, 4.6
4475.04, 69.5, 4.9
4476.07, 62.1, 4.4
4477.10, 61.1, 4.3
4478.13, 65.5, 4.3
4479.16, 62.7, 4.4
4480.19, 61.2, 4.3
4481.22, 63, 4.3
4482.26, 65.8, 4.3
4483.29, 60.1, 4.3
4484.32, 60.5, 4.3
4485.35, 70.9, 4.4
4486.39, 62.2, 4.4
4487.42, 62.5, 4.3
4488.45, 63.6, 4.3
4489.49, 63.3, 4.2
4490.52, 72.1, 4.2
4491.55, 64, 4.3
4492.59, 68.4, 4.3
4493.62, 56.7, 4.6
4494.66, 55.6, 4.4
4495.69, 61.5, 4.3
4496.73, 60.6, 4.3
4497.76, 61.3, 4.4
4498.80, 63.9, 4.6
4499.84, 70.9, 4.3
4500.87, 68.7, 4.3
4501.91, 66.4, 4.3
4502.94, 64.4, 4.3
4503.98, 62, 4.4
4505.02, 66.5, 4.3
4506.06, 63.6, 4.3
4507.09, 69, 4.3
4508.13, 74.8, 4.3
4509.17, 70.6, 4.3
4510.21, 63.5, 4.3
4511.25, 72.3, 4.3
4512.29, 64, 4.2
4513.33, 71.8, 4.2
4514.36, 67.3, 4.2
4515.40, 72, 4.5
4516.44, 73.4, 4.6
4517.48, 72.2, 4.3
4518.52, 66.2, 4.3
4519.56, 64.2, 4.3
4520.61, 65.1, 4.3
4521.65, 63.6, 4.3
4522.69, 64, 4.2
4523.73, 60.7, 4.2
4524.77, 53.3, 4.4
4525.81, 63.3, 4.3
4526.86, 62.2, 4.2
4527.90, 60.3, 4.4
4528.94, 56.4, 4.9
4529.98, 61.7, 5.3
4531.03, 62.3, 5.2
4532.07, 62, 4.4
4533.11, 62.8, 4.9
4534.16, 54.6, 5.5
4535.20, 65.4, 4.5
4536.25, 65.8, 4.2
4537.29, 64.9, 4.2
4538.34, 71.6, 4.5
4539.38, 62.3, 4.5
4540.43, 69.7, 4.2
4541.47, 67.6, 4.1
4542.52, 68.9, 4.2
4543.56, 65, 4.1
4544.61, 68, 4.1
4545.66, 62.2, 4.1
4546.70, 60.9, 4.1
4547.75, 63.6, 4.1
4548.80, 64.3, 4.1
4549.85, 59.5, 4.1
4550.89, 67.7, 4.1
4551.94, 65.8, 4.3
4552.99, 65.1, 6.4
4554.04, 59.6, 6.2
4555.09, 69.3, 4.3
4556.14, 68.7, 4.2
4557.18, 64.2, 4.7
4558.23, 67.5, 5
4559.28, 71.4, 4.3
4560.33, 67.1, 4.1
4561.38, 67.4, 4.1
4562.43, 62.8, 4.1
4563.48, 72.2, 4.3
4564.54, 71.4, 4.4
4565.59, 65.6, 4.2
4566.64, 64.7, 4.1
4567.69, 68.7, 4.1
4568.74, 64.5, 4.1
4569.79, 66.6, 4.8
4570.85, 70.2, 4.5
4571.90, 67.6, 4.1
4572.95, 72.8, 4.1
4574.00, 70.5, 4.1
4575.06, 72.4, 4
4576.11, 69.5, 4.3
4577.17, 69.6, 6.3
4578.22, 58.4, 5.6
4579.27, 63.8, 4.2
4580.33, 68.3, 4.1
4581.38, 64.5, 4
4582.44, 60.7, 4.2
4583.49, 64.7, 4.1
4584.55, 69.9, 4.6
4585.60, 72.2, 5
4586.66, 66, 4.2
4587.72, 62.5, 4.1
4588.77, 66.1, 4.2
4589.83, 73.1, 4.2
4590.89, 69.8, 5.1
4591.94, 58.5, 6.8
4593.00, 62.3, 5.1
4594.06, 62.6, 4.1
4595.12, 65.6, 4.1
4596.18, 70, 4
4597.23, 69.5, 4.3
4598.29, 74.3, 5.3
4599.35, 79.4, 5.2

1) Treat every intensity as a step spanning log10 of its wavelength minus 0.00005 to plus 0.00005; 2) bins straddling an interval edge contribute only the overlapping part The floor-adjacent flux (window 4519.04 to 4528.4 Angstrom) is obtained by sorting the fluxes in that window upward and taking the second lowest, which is 60.3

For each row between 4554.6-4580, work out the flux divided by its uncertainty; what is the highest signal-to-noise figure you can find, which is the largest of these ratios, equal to 18.1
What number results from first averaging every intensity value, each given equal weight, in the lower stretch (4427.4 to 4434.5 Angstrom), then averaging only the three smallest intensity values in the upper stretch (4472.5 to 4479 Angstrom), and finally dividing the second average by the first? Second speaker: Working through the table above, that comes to 1.07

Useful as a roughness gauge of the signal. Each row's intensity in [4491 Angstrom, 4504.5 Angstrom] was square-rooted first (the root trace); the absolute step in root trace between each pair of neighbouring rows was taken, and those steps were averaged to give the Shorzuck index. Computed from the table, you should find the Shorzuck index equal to 0.23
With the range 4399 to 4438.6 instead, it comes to 0.37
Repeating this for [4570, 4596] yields 0.26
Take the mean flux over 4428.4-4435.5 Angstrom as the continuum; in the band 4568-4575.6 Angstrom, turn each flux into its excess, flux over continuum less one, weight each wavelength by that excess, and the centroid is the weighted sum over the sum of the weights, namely 4572.3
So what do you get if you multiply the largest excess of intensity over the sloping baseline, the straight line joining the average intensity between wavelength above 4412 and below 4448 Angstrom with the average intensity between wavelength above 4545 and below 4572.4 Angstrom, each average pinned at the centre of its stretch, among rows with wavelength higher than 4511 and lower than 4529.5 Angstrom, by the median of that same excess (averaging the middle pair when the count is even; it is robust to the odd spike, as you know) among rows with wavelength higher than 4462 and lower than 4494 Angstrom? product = -1.9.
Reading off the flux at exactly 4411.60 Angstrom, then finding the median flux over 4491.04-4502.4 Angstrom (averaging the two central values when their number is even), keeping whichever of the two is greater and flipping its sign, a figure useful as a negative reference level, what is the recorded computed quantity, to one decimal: -63.9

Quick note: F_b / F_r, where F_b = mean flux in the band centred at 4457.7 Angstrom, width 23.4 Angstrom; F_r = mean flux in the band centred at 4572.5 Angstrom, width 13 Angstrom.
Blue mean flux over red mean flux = 0.879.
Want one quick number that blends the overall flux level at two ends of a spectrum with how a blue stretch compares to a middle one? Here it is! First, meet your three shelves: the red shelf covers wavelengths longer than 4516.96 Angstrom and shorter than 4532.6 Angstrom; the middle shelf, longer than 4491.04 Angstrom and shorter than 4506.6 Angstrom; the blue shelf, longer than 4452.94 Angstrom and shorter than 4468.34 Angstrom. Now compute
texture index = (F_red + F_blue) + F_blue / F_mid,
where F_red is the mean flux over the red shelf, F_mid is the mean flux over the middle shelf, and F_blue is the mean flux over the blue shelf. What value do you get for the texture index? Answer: 122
